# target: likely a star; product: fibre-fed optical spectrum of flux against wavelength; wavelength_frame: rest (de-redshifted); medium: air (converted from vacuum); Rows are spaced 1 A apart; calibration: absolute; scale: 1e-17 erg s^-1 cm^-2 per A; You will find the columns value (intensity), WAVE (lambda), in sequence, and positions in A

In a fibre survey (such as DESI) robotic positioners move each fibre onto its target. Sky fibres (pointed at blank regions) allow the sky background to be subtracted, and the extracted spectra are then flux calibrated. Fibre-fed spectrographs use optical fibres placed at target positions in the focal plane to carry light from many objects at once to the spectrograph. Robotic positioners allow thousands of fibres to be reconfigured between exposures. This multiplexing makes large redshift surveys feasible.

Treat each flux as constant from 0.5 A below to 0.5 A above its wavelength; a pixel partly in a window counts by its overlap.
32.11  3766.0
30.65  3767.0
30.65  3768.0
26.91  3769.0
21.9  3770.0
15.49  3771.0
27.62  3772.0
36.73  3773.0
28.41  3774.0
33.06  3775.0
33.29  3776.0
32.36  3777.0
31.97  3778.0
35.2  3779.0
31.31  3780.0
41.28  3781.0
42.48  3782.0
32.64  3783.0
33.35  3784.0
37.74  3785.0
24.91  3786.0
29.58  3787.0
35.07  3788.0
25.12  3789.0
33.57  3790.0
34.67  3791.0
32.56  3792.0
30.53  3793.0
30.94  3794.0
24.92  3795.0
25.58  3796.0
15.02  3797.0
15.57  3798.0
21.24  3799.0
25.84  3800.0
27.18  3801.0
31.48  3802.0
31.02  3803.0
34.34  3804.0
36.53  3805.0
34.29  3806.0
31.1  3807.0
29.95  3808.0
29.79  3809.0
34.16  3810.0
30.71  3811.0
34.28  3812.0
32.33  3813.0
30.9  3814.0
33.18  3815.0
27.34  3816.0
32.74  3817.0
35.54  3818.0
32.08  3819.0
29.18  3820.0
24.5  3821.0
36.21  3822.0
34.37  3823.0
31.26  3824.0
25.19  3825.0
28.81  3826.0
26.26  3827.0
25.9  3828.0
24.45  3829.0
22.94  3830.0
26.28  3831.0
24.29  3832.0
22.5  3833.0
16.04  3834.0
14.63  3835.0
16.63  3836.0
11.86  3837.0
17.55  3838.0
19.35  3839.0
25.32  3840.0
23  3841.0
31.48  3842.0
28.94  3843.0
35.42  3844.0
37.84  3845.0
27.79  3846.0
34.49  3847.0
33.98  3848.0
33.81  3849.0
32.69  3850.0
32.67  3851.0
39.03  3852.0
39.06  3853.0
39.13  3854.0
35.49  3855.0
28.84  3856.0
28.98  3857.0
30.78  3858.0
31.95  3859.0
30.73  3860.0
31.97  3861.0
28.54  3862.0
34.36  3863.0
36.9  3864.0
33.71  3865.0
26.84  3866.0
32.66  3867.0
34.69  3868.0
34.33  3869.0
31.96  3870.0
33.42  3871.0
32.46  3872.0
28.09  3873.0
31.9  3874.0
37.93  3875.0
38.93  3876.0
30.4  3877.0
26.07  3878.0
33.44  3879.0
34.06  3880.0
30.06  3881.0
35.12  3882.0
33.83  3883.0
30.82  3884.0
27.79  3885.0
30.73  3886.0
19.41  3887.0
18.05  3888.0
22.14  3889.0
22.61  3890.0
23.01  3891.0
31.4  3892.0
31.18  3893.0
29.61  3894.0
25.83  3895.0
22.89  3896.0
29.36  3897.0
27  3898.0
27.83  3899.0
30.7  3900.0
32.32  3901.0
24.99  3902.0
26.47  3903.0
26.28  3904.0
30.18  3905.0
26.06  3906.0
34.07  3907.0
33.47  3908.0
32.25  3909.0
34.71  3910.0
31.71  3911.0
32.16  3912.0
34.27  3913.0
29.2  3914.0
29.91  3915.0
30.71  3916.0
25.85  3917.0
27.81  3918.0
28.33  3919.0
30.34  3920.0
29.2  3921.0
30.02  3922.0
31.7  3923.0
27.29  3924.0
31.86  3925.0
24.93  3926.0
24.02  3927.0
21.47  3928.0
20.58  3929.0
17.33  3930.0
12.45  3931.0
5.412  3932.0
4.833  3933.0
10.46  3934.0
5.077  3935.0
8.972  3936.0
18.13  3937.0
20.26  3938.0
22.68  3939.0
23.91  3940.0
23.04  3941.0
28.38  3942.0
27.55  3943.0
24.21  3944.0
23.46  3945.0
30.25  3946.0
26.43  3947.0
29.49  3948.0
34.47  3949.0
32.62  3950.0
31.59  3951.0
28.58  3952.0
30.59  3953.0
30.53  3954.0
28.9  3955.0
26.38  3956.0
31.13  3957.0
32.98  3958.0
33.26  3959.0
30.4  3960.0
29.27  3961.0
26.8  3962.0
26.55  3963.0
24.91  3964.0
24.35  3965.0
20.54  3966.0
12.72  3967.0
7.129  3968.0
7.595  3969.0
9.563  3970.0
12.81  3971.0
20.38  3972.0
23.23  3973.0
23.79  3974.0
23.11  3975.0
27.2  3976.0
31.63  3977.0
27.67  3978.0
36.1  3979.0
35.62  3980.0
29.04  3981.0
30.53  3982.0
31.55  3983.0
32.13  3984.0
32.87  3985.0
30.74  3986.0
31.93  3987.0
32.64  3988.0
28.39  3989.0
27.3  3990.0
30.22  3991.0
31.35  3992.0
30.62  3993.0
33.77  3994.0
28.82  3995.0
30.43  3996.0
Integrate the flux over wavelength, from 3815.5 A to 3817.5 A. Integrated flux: 60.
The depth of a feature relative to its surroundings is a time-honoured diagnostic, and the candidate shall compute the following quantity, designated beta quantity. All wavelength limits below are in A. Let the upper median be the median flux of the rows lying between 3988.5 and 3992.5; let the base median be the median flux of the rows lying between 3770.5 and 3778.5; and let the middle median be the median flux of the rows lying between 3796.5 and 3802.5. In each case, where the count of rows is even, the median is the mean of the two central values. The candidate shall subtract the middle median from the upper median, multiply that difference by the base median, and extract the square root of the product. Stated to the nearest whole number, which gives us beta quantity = 14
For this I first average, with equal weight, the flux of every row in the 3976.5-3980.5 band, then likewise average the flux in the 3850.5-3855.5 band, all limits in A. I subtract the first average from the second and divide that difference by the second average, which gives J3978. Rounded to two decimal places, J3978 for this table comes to 0.12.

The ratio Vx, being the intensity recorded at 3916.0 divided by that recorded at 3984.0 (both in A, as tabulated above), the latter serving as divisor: 0.96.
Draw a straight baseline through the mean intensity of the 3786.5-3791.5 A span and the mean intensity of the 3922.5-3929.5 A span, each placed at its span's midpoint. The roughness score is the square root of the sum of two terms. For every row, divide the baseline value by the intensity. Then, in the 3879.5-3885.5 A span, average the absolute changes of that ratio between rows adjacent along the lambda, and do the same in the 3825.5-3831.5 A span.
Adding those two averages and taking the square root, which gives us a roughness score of 0.42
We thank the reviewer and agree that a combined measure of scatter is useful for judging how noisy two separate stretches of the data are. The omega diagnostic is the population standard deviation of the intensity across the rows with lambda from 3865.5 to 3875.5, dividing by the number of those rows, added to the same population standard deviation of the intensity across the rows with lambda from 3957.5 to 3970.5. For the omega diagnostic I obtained 12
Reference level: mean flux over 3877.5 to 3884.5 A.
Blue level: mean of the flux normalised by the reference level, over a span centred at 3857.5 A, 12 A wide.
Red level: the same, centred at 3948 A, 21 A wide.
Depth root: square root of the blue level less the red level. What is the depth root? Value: 0.4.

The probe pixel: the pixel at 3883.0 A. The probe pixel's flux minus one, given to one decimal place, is 32.8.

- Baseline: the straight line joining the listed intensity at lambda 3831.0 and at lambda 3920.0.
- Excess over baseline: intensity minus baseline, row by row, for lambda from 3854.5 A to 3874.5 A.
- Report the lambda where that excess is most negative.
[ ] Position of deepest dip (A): 3866.0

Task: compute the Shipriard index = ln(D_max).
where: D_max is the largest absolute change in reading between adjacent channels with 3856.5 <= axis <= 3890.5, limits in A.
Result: 2.4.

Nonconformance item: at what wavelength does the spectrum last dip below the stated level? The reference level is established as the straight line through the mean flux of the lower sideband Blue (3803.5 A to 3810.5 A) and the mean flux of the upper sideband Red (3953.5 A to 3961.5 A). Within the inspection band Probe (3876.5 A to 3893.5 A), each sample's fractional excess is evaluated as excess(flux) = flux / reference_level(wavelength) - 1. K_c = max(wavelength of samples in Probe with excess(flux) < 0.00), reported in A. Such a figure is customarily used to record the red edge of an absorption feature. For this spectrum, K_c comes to 3893.0 A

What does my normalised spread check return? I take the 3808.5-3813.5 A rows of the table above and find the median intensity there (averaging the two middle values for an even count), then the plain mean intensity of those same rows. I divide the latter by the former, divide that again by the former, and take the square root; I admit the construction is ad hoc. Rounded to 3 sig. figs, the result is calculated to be 0.176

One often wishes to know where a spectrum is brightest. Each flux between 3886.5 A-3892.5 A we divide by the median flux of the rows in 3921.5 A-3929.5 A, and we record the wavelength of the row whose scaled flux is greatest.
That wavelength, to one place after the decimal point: 3892.0 A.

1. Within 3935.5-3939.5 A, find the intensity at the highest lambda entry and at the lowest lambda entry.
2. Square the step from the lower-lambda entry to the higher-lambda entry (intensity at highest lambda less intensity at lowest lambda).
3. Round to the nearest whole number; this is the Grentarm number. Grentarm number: 188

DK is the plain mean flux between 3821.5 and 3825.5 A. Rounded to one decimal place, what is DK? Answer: 31.8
